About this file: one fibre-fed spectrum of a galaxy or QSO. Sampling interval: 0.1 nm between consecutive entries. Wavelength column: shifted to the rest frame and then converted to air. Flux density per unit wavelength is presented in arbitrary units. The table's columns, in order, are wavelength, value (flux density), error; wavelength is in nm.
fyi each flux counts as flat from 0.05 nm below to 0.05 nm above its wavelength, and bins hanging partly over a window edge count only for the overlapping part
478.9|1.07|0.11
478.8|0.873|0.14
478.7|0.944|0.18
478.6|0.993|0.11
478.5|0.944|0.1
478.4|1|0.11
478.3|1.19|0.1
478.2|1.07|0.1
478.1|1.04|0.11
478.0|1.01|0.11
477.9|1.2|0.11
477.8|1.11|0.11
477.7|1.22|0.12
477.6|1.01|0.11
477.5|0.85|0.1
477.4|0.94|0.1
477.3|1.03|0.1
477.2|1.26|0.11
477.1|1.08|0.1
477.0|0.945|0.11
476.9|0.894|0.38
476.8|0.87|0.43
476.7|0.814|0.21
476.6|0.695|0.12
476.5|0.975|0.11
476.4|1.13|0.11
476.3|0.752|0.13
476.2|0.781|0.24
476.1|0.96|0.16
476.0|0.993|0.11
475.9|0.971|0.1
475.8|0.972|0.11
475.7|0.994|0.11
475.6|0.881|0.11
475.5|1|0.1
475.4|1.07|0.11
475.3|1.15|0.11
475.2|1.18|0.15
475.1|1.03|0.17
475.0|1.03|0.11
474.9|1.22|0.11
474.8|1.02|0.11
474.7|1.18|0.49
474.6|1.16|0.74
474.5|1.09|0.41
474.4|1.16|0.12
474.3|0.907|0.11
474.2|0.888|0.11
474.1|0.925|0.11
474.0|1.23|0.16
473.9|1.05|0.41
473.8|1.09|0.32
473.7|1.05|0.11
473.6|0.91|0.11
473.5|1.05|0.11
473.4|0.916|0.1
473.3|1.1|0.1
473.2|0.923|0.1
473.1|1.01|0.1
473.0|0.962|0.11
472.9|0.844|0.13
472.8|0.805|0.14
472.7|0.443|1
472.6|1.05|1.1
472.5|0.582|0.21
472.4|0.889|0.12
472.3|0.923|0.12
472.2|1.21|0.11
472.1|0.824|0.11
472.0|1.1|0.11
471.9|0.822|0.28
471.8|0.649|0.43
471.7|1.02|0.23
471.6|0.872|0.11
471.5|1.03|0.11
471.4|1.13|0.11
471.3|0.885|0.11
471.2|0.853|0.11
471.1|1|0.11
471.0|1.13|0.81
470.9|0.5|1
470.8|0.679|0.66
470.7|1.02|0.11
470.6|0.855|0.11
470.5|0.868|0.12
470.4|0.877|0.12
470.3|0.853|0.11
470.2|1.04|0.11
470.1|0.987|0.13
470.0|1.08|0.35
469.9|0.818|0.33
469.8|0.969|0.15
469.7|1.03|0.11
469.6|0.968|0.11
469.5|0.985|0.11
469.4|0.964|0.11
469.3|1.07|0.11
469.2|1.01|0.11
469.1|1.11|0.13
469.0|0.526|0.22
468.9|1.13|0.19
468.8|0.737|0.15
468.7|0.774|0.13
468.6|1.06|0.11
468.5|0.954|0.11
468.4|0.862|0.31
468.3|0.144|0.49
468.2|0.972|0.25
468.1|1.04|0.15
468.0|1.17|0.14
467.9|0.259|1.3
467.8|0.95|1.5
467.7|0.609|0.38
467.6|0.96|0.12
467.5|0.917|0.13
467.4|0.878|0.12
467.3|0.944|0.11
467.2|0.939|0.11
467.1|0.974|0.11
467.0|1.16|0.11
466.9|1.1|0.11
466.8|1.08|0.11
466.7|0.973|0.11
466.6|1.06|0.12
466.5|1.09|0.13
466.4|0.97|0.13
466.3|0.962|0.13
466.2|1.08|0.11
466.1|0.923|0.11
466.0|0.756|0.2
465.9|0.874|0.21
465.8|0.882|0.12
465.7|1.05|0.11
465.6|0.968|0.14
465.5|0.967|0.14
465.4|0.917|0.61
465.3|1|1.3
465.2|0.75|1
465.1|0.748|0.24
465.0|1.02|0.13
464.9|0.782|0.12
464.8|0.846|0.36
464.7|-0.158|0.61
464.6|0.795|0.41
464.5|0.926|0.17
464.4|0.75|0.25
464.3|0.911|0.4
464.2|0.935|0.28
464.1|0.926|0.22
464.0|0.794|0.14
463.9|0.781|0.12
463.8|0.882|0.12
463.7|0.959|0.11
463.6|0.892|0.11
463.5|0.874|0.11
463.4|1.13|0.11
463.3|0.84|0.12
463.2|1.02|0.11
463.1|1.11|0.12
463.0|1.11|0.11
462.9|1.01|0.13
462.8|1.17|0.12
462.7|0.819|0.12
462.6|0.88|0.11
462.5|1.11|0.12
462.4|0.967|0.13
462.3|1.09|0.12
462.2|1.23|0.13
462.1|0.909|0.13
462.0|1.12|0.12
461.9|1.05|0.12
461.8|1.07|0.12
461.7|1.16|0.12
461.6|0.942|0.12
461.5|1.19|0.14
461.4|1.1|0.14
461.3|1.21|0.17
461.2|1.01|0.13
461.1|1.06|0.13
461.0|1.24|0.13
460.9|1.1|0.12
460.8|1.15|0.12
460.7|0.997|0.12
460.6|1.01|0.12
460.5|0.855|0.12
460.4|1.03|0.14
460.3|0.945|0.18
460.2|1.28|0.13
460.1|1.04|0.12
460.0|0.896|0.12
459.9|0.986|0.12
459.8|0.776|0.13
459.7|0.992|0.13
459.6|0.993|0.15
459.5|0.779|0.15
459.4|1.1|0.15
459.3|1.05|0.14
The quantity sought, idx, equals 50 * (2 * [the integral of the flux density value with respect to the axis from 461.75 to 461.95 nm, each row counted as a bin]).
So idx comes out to 21.2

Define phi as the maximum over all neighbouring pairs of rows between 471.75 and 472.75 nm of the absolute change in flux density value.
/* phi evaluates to 0.61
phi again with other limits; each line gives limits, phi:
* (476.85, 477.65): 0.23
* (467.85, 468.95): 0.91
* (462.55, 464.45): 0.35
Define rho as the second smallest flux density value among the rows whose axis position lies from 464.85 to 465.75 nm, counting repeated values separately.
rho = 0.75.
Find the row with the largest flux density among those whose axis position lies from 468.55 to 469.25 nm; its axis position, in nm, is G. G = 468.9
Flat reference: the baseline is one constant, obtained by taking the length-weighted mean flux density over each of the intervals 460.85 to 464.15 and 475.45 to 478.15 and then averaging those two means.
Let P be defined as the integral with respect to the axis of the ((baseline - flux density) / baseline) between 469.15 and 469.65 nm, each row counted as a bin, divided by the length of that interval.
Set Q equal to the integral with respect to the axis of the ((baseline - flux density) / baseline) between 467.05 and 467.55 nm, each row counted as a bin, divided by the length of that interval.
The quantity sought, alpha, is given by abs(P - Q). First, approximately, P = 0.001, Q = 0.07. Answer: 0.07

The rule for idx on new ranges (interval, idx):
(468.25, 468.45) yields 10.1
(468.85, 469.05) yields 16.6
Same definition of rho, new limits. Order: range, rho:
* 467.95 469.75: 0.526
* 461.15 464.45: 0.781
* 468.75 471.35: 0.526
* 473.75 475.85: 0.888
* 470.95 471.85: 0.853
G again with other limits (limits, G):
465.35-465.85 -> 465.7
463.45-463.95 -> 463.7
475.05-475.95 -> 475.2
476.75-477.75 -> 477.2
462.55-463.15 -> 462.8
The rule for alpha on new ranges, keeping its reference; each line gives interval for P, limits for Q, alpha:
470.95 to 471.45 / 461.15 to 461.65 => 0.09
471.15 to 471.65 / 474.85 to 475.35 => 0.17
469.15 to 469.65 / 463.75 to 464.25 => 0.14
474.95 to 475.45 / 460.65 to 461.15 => 0.02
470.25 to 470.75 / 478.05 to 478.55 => 0.15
